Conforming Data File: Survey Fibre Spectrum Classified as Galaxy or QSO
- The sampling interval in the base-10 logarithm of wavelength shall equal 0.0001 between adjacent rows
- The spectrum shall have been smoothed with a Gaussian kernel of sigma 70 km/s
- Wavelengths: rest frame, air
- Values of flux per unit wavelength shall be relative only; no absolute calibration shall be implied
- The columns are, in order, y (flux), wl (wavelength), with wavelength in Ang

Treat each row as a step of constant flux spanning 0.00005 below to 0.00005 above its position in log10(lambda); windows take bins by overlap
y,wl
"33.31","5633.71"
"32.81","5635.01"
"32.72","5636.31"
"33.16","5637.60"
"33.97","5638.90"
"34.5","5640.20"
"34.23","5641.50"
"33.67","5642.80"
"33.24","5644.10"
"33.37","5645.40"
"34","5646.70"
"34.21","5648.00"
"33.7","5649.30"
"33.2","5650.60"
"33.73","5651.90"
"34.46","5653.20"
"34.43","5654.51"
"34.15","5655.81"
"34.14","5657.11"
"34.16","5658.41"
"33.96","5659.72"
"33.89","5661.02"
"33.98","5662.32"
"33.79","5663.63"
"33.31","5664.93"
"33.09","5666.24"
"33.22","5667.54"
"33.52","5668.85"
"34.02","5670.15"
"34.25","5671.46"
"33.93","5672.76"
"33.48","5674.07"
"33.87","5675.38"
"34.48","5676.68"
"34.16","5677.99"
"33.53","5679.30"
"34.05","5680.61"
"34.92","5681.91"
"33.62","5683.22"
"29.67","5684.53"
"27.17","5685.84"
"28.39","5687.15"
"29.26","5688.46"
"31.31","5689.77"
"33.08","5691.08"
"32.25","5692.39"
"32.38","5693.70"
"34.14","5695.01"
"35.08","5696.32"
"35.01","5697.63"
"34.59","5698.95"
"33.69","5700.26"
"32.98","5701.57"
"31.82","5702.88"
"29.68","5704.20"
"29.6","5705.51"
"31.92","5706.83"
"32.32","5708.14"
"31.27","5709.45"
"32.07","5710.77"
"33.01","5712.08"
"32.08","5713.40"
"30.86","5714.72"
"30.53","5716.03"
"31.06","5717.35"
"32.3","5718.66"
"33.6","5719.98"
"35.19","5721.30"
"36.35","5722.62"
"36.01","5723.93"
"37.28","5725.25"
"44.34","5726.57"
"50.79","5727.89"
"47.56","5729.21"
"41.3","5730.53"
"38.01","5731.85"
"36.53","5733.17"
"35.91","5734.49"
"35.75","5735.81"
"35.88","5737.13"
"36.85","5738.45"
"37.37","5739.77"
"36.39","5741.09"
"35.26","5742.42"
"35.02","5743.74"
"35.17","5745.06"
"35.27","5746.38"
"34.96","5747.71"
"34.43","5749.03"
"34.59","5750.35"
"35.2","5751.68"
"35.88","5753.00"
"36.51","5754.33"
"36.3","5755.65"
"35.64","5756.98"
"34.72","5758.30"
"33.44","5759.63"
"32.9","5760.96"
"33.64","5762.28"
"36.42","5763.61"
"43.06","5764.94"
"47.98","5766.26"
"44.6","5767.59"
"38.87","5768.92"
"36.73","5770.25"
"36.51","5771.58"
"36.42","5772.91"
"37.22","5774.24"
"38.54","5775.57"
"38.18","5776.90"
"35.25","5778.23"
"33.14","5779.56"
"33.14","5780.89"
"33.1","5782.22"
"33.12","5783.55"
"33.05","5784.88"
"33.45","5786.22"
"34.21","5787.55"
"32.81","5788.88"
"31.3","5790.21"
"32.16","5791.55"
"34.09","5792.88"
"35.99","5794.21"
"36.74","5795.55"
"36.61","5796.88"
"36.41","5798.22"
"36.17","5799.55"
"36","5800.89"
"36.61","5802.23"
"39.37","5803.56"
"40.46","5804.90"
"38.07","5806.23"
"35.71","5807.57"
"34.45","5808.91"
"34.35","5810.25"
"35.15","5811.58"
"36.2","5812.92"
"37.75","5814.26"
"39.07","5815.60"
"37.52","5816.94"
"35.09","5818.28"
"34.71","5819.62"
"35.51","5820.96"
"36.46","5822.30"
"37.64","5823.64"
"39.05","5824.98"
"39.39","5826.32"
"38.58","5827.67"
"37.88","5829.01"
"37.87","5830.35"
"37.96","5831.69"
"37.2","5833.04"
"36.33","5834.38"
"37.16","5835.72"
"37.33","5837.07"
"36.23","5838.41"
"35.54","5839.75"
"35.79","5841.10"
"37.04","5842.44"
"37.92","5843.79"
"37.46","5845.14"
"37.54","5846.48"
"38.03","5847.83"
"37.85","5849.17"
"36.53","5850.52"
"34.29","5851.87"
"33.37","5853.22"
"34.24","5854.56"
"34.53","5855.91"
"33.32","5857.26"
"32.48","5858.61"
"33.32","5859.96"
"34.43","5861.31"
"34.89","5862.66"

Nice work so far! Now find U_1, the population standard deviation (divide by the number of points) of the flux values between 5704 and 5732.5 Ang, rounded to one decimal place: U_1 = 5.7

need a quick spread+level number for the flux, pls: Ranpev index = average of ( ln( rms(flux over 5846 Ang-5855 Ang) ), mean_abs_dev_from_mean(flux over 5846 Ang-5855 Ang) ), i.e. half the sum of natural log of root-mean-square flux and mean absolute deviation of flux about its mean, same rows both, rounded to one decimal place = 2.7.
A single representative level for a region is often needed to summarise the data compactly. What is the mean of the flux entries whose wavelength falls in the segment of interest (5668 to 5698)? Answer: 33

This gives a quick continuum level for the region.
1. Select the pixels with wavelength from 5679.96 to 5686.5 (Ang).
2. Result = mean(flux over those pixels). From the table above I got 32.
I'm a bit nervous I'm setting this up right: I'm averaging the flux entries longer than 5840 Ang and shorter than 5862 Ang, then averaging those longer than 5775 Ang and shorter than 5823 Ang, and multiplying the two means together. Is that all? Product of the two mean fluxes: 1262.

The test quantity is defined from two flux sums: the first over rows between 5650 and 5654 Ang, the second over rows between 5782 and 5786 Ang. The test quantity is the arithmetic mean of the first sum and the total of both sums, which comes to 151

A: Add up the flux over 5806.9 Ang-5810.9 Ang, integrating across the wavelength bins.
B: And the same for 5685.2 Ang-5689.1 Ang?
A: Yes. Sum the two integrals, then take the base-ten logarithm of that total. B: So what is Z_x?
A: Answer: 2.40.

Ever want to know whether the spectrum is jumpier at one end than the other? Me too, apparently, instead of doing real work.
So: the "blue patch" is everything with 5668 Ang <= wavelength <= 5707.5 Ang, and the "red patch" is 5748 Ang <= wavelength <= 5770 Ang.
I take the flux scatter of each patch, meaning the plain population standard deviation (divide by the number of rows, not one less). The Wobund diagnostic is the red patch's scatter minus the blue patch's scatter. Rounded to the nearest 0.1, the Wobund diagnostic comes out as 2.1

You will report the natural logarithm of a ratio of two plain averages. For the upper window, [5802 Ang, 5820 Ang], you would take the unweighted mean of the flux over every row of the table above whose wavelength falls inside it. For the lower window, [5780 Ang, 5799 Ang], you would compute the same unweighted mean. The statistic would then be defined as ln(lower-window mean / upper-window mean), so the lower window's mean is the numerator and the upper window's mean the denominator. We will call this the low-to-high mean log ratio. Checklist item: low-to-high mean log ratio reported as -0.08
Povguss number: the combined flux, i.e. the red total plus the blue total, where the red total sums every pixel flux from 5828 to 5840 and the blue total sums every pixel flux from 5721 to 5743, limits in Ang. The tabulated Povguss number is 990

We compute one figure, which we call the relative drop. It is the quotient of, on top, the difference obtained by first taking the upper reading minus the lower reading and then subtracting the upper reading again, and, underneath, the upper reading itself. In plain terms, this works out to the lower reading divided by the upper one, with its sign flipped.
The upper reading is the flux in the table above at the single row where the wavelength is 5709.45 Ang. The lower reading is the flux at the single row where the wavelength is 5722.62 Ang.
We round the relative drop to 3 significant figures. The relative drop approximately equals -1.16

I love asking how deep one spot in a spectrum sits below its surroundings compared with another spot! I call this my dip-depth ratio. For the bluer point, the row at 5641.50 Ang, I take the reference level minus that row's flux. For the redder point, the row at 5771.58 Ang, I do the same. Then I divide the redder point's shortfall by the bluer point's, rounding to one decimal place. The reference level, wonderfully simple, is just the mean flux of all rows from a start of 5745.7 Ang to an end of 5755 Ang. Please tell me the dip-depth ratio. -1.2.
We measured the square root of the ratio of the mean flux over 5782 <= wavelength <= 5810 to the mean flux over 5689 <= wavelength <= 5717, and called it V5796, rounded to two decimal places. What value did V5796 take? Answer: 1.04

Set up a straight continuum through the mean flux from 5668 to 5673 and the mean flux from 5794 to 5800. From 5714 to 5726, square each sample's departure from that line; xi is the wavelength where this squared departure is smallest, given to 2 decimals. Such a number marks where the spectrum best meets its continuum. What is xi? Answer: 5721.30 Ang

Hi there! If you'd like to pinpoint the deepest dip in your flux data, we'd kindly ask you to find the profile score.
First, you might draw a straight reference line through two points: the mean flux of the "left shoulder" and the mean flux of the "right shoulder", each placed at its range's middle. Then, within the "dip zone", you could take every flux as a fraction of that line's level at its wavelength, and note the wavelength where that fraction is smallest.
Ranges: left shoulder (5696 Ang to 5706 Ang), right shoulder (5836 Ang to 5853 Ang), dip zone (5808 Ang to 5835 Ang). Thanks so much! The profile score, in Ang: 5810.25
